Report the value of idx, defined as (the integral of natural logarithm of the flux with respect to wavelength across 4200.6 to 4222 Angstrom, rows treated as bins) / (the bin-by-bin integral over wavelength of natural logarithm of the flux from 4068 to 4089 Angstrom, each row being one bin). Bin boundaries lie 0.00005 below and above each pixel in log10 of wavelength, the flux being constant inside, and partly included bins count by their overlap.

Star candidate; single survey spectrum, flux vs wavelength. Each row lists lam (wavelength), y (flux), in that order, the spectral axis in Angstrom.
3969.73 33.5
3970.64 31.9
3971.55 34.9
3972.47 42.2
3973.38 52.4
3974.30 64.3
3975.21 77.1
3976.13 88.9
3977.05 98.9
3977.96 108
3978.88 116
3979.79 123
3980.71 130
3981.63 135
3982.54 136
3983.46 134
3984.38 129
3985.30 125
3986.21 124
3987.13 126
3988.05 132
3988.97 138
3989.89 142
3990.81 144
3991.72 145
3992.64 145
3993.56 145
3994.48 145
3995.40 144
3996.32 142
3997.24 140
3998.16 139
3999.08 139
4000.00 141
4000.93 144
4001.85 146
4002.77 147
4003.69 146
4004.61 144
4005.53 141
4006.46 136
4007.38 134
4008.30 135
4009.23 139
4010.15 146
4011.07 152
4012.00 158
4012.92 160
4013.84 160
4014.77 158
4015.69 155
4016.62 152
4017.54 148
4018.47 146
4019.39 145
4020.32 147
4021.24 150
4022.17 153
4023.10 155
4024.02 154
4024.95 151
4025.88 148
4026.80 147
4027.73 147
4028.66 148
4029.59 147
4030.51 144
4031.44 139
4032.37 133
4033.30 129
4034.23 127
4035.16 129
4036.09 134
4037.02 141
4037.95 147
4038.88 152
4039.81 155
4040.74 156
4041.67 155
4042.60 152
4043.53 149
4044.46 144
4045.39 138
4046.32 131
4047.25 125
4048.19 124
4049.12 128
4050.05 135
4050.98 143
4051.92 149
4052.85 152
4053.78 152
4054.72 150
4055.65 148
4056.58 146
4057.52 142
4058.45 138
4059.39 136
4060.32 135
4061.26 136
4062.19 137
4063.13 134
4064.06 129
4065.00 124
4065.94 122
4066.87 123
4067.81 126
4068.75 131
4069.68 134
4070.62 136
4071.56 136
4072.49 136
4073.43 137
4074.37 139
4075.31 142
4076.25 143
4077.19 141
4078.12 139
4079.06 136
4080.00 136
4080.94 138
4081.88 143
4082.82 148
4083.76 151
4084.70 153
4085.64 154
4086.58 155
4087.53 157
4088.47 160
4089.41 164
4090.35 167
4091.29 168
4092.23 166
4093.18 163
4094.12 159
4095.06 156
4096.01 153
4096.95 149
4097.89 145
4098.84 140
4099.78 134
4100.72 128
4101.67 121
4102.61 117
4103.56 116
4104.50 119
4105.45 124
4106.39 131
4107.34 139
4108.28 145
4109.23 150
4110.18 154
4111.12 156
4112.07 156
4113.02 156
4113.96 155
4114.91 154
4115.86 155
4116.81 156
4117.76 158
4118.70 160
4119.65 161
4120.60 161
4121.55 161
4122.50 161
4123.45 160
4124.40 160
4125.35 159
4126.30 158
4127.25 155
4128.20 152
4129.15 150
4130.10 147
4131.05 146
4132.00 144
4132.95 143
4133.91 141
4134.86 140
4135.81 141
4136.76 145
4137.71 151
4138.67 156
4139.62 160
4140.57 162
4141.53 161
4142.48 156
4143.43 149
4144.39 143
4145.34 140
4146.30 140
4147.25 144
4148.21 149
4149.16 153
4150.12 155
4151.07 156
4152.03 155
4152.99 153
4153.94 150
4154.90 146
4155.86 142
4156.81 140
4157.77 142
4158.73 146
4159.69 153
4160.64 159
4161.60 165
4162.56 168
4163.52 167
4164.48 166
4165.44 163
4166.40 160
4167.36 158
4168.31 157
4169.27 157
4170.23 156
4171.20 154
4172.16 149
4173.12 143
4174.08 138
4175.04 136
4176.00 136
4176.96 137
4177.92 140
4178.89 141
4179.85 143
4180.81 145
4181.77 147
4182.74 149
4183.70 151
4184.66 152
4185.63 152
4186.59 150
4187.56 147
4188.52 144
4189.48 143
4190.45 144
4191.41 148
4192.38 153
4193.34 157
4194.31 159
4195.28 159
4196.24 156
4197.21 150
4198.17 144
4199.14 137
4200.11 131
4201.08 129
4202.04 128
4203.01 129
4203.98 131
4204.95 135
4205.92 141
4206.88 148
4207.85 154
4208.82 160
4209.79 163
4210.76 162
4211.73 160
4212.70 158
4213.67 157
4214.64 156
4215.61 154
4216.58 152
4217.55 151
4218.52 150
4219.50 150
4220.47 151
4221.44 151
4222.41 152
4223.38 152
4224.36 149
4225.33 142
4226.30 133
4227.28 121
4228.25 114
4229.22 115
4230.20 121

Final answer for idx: 1.03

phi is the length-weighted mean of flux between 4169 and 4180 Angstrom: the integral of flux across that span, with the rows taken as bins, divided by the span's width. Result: 144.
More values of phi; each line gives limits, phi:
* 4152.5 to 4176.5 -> 152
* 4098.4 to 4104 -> 126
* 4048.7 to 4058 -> 145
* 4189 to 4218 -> 148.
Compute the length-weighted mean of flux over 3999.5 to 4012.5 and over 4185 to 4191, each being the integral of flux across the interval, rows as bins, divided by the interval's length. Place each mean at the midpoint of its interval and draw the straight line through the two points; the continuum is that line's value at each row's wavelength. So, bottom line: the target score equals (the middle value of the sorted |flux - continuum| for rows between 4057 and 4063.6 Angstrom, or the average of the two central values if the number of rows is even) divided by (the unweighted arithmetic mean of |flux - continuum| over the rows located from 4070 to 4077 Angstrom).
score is 1.3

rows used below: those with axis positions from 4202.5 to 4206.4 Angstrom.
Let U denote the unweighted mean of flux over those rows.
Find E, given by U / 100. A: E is 1.34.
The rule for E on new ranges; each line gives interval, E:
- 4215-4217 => 1.53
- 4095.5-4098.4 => 1.49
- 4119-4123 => 1.61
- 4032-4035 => 1.30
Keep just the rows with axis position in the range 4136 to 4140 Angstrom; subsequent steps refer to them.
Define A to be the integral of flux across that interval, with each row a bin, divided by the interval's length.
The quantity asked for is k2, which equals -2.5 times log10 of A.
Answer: -5.45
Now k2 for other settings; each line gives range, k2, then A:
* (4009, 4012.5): -5.44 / 150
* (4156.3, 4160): -5.40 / 145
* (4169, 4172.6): -5.47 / 153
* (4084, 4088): -5.47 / 154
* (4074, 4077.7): -5.38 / 141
